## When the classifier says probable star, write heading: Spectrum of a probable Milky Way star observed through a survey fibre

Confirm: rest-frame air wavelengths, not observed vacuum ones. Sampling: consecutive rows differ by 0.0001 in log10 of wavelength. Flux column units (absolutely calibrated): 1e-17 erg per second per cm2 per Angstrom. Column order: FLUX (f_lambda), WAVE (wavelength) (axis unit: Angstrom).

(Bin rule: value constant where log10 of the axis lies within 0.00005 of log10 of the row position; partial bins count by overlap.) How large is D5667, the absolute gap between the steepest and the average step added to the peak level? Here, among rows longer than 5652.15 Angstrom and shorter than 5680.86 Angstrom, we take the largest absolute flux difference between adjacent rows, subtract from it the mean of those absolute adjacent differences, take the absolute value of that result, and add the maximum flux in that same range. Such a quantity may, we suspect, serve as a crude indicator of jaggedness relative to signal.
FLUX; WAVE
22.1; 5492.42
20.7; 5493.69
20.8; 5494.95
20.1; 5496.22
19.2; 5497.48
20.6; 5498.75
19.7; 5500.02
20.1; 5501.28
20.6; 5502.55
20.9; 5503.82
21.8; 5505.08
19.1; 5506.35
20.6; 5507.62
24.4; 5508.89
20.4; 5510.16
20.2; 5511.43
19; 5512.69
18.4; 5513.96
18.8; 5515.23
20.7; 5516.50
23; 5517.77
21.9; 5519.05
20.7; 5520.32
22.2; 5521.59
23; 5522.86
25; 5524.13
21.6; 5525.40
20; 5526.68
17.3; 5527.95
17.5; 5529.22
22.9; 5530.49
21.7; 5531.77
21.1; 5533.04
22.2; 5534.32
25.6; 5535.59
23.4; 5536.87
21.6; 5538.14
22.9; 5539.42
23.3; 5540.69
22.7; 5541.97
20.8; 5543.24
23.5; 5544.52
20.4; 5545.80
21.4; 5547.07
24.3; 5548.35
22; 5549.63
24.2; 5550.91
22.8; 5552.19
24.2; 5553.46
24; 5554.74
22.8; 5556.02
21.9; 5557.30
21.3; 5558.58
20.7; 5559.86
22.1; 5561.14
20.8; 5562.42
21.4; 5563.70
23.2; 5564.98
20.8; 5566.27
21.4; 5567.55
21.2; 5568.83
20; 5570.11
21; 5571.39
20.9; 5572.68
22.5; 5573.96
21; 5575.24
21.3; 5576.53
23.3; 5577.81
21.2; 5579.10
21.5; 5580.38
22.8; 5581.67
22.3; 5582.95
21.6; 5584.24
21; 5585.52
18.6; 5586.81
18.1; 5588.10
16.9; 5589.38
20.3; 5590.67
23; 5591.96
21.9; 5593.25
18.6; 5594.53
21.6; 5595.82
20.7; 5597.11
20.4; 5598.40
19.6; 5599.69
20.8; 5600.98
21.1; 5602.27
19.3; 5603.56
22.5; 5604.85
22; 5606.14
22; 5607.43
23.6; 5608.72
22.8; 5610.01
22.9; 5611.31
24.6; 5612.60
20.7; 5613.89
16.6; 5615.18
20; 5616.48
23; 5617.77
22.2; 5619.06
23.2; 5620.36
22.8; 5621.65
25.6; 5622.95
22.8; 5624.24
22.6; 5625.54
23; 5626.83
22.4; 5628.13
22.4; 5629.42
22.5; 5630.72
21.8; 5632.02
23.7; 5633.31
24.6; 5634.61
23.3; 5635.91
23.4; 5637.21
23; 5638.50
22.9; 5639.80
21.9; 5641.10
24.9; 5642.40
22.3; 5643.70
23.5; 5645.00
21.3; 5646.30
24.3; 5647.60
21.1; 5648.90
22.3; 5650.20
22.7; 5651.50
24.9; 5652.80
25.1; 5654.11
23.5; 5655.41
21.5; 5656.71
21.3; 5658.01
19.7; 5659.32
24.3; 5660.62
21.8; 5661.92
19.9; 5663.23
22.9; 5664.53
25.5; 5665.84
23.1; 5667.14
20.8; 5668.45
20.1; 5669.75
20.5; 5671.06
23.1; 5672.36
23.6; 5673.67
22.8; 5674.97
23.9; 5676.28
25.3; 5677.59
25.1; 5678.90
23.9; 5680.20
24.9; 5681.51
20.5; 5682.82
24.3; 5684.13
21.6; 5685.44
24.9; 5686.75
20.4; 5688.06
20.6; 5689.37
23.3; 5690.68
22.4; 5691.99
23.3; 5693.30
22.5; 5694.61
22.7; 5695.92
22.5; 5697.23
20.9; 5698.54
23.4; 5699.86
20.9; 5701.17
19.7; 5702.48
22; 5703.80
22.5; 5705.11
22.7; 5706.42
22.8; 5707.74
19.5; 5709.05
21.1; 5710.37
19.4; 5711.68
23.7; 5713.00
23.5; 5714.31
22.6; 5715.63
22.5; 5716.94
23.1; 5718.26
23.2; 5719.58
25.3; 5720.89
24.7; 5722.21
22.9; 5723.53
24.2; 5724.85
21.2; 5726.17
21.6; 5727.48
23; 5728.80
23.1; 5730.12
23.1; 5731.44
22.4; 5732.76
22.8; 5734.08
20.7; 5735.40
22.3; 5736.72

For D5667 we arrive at 28.5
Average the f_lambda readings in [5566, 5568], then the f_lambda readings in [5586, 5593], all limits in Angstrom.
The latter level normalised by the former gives 0.92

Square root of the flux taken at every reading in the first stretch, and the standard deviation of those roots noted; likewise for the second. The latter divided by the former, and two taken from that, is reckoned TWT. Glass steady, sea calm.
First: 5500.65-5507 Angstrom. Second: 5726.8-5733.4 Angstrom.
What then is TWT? -1.38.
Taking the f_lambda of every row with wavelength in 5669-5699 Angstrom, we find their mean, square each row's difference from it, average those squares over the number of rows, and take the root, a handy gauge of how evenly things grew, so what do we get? 1.62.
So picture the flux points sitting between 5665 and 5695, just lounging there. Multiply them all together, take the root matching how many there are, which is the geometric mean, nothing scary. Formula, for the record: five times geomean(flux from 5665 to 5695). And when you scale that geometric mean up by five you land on 114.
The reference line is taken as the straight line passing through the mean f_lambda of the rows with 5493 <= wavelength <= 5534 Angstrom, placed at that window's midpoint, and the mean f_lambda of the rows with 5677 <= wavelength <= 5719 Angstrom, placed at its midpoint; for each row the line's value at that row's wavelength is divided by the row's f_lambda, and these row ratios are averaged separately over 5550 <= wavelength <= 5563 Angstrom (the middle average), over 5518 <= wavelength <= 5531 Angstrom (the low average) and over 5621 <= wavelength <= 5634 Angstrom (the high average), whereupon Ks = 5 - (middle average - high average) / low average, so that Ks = 5.01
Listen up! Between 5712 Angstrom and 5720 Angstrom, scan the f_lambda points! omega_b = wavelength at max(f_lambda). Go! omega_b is 5713.00 Angstrom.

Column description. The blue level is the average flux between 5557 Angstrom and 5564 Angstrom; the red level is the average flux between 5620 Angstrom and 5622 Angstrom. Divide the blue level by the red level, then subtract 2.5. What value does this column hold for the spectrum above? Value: -1.57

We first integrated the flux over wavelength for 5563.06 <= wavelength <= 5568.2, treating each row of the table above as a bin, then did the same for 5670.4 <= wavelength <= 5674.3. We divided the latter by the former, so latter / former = 0.8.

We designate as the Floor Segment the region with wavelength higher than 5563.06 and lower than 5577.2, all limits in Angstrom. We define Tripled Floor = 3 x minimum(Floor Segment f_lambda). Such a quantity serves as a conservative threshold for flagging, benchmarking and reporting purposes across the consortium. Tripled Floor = 60.0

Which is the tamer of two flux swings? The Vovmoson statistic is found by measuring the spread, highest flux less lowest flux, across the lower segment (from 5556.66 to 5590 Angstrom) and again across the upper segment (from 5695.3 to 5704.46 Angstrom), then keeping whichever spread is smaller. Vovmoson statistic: 3.7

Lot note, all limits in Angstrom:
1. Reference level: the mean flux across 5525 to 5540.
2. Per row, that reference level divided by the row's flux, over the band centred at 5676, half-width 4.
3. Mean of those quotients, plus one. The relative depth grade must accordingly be 1.90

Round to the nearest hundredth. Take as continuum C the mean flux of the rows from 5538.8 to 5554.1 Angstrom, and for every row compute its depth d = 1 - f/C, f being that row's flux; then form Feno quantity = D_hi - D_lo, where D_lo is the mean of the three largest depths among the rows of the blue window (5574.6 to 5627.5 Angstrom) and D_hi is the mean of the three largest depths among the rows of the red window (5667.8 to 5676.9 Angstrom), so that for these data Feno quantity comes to -0.14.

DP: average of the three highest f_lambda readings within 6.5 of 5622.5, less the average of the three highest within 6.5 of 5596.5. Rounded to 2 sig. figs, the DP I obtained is 1.8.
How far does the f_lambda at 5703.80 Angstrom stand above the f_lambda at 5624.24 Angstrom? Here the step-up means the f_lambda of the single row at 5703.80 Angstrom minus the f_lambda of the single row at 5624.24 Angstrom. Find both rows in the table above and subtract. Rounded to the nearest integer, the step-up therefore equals -1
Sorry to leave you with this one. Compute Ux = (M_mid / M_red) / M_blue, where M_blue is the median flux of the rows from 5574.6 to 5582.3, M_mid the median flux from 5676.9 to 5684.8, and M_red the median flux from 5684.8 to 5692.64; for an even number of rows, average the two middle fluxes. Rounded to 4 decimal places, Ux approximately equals 0.0523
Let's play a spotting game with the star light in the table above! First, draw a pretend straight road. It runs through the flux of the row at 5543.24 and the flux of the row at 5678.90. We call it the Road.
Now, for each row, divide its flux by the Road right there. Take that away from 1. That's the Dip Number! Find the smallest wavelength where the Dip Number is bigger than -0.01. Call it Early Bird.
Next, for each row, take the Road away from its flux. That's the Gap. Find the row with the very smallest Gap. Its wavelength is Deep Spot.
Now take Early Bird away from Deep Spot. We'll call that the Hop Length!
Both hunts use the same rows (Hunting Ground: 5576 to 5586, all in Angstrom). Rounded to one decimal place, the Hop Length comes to 9.0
